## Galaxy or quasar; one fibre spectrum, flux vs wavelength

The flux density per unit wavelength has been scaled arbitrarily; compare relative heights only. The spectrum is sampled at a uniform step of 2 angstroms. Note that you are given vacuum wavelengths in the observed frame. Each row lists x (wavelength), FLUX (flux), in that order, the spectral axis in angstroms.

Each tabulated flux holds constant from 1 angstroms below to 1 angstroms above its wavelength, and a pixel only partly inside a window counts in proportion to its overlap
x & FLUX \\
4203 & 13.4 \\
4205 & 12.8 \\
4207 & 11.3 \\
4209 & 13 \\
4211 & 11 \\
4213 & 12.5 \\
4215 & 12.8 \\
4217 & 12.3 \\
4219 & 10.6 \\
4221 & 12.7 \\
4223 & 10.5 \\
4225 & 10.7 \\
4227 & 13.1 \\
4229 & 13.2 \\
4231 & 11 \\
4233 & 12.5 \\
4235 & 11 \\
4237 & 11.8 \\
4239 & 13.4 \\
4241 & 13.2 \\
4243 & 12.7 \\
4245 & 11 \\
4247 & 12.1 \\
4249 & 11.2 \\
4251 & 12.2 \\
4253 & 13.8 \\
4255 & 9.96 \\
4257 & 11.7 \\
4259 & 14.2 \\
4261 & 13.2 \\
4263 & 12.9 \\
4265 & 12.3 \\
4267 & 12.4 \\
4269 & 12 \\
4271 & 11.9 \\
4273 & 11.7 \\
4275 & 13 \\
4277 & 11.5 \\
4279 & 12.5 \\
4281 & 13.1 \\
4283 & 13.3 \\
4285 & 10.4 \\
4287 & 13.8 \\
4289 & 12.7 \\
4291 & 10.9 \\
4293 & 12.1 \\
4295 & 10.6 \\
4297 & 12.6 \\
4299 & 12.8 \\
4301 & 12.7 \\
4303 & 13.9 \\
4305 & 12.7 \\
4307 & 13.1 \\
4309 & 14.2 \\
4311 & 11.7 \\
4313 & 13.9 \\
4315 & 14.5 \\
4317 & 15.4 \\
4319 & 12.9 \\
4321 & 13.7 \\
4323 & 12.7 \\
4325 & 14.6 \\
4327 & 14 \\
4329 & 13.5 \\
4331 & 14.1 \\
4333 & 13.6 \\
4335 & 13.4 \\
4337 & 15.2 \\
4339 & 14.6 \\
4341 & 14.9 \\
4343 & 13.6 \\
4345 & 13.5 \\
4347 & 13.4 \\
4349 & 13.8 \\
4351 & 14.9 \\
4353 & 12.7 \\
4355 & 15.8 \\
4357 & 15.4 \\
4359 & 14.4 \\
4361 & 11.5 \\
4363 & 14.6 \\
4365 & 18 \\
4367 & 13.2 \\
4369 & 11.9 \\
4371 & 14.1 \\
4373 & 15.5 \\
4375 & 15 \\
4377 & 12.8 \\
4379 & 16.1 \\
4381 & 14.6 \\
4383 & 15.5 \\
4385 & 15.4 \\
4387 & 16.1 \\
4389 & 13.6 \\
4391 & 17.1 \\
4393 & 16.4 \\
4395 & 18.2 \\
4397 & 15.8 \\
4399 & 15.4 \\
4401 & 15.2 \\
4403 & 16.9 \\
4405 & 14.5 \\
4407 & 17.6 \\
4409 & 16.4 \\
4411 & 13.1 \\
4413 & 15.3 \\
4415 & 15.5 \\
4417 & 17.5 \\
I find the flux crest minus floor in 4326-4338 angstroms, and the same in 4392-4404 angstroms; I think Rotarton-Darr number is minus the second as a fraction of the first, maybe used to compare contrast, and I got -1.7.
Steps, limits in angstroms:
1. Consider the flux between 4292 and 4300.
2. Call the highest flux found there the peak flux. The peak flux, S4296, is 12.8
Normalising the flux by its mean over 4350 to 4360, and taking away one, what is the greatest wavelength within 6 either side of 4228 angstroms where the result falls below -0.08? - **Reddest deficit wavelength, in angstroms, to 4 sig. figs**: 4233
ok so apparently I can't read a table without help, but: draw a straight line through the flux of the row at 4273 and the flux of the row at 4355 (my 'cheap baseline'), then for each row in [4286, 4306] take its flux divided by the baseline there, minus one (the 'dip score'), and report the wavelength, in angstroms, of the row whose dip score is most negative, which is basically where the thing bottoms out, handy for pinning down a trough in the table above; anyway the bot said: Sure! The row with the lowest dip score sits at 4295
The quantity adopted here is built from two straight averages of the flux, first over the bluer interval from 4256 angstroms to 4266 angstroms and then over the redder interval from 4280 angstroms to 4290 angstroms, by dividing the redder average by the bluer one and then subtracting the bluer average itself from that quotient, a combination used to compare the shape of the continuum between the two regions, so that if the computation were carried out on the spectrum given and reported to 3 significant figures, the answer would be -11.9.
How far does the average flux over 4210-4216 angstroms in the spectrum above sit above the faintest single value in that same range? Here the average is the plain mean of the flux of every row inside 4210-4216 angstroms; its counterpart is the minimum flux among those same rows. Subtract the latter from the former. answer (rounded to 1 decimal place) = 1.1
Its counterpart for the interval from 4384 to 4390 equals 1.4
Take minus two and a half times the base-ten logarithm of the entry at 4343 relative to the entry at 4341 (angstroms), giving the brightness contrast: 0.10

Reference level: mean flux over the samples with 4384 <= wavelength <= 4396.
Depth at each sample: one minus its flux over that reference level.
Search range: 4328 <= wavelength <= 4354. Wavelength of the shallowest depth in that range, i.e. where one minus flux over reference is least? 4337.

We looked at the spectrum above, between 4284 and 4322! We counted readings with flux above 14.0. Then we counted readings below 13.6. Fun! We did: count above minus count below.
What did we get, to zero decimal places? -9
